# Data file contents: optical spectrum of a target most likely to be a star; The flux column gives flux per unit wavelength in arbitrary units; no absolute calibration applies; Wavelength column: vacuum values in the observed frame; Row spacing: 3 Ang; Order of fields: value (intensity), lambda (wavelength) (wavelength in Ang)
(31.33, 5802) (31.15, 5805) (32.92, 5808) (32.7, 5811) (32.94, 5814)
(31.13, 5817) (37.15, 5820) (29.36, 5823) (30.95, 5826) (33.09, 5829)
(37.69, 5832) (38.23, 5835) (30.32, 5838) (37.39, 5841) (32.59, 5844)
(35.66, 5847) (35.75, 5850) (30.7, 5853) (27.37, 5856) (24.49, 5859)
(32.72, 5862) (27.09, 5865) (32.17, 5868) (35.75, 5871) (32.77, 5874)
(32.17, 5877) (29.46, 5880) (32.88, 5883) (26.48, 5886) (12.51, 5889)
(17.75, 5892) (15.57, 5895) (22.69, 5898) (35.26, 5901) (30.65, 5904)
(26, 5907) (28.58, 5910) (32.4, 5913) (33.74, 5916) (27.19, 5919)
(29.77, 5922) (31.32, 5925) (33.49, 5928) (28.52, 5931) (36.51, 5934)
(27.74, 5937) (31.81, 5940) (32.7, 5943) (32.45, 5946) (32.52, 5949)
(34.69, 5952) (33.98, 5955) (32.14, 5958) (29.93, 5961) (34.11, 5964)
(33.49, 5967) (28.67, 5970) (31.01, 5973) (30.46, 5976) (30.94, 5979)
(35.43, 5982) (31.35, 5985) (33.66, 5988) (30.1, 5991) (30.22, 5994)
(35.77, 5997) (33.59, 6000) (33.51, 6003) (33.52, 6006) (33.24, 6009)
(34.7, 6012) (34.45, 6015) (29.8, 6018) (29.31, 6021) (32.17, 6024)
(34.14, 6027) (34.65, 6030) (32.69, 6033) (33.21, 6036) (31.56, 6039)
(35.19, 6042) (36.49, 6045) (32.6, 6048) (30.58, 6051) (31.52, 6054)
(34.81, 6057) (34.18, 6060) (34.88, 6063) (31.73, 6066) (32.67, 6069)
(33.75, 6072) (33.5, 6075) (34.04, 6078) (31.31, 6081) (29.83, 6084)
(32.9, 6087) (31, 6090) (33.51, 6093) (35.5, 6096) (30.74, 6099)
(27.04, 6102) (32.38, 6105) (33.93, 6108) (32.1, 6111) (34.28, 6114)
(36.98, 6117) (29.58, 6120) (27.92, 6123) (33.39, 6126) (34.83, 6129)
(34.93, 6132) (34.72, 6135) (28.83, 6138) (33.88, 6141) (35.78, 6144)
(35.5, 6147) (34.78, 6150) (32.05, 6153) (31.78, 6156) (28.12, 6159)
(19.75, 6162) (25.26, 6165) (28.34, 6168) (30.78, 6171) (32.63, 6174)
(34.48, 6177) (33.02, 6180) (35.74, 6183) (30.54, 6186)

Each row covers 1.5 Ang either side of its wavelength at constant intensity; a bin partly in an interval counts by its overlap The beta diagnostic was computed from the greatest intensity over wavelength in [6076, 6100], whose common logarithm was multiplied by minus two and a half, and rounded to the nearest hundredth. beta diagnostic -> -3.88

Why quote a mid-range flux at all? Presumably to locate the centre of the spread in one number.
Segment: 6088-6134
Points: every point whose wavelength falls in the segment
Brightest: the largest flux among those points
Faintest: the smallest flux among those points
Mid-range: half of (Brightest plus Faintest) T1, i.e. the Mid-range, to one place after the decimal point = 32.0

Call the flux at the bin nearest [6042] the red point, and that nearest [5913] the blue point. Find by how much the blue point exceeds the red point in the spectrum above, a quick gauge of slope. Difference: -2.8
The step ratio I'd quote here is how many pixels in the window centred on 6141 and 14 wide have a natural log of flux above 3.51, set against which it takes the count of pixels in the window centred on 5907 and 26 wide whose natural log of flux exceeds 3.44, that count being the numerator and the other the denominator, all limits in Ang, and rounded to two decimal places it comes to 0.75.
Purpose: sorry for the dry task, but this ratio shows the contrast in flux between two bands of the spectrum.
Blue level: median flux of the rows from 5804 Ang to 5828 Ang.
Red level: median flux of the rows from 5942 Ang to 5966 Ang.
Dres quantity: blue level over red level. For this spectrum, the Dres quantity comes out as 0.98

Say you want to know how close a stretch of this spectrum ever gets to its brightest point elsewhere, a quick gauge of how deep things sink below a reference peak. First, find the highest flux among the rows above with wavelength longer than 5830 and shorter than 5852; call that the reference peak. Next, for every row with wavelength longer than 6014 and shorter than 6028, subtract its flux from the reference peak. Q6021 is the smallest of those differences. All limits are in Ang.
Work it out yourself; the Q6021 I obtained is 3.8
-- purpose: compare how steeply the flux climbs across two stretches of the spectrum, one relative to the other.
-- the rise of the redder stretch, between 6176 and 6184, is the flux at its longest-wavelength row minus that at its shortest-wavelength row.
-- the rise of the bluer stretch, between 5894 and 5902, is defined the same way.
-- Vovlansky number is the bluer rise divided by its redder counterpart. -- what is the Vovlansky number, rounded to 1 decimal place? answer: 15.6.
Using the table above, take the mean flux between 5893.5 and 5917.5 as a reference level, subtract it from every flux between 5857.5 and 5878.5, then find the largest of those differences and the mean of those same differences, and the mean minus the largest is -4.7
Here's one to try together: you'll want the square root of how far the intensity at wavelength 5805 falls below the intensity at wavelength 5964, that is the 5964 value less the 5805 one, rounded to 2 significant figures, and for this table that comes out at 1.7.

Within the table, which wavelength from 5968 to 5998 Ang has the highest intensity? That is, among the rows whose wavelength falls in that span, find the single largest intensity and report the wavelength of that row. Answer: 5997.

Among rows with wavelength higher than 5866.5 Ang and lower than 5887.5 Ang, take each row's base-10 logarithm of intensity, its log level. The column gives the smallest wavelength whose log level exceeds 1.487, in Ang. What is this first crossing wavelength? 5868 Ang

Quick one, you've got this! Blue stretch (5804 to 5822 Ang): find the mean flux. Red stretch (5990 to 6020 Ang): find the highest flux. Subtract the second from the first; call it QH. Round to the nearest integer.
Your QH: -3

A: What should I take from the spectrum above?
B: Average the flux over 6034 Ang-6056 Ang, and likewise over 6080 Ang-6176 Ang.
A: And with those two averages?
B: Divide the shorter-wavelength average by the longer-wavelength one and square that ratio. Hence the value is 1.09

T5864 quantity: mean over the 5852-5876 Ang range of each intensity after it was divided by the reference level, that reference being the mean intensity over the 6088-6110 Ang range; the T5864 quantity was 0.95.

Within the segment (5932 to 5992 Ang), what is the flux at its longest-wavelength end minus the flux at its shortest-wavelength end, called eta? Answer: -6.4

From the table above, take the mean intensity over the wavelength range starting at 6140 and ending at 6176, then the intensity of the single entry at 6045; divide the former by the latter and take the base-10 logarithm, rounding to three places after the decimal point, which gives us -0.075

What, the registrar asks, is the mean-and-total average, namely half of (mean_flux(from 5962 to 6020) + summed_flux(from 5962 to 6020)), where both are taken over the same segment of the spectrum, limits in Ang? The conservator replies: 325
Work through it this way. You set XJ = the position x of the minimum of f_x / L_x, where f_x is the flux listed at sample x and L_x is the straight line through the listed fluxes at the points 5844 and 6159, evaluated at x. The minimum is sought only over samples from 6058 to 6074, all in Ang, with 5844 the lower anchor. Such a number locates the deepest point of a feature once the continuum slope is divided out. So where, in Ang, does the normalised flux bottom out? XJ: 6066 Ang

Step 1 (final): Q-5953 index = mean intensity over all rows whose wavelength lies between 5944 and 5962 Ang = 33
